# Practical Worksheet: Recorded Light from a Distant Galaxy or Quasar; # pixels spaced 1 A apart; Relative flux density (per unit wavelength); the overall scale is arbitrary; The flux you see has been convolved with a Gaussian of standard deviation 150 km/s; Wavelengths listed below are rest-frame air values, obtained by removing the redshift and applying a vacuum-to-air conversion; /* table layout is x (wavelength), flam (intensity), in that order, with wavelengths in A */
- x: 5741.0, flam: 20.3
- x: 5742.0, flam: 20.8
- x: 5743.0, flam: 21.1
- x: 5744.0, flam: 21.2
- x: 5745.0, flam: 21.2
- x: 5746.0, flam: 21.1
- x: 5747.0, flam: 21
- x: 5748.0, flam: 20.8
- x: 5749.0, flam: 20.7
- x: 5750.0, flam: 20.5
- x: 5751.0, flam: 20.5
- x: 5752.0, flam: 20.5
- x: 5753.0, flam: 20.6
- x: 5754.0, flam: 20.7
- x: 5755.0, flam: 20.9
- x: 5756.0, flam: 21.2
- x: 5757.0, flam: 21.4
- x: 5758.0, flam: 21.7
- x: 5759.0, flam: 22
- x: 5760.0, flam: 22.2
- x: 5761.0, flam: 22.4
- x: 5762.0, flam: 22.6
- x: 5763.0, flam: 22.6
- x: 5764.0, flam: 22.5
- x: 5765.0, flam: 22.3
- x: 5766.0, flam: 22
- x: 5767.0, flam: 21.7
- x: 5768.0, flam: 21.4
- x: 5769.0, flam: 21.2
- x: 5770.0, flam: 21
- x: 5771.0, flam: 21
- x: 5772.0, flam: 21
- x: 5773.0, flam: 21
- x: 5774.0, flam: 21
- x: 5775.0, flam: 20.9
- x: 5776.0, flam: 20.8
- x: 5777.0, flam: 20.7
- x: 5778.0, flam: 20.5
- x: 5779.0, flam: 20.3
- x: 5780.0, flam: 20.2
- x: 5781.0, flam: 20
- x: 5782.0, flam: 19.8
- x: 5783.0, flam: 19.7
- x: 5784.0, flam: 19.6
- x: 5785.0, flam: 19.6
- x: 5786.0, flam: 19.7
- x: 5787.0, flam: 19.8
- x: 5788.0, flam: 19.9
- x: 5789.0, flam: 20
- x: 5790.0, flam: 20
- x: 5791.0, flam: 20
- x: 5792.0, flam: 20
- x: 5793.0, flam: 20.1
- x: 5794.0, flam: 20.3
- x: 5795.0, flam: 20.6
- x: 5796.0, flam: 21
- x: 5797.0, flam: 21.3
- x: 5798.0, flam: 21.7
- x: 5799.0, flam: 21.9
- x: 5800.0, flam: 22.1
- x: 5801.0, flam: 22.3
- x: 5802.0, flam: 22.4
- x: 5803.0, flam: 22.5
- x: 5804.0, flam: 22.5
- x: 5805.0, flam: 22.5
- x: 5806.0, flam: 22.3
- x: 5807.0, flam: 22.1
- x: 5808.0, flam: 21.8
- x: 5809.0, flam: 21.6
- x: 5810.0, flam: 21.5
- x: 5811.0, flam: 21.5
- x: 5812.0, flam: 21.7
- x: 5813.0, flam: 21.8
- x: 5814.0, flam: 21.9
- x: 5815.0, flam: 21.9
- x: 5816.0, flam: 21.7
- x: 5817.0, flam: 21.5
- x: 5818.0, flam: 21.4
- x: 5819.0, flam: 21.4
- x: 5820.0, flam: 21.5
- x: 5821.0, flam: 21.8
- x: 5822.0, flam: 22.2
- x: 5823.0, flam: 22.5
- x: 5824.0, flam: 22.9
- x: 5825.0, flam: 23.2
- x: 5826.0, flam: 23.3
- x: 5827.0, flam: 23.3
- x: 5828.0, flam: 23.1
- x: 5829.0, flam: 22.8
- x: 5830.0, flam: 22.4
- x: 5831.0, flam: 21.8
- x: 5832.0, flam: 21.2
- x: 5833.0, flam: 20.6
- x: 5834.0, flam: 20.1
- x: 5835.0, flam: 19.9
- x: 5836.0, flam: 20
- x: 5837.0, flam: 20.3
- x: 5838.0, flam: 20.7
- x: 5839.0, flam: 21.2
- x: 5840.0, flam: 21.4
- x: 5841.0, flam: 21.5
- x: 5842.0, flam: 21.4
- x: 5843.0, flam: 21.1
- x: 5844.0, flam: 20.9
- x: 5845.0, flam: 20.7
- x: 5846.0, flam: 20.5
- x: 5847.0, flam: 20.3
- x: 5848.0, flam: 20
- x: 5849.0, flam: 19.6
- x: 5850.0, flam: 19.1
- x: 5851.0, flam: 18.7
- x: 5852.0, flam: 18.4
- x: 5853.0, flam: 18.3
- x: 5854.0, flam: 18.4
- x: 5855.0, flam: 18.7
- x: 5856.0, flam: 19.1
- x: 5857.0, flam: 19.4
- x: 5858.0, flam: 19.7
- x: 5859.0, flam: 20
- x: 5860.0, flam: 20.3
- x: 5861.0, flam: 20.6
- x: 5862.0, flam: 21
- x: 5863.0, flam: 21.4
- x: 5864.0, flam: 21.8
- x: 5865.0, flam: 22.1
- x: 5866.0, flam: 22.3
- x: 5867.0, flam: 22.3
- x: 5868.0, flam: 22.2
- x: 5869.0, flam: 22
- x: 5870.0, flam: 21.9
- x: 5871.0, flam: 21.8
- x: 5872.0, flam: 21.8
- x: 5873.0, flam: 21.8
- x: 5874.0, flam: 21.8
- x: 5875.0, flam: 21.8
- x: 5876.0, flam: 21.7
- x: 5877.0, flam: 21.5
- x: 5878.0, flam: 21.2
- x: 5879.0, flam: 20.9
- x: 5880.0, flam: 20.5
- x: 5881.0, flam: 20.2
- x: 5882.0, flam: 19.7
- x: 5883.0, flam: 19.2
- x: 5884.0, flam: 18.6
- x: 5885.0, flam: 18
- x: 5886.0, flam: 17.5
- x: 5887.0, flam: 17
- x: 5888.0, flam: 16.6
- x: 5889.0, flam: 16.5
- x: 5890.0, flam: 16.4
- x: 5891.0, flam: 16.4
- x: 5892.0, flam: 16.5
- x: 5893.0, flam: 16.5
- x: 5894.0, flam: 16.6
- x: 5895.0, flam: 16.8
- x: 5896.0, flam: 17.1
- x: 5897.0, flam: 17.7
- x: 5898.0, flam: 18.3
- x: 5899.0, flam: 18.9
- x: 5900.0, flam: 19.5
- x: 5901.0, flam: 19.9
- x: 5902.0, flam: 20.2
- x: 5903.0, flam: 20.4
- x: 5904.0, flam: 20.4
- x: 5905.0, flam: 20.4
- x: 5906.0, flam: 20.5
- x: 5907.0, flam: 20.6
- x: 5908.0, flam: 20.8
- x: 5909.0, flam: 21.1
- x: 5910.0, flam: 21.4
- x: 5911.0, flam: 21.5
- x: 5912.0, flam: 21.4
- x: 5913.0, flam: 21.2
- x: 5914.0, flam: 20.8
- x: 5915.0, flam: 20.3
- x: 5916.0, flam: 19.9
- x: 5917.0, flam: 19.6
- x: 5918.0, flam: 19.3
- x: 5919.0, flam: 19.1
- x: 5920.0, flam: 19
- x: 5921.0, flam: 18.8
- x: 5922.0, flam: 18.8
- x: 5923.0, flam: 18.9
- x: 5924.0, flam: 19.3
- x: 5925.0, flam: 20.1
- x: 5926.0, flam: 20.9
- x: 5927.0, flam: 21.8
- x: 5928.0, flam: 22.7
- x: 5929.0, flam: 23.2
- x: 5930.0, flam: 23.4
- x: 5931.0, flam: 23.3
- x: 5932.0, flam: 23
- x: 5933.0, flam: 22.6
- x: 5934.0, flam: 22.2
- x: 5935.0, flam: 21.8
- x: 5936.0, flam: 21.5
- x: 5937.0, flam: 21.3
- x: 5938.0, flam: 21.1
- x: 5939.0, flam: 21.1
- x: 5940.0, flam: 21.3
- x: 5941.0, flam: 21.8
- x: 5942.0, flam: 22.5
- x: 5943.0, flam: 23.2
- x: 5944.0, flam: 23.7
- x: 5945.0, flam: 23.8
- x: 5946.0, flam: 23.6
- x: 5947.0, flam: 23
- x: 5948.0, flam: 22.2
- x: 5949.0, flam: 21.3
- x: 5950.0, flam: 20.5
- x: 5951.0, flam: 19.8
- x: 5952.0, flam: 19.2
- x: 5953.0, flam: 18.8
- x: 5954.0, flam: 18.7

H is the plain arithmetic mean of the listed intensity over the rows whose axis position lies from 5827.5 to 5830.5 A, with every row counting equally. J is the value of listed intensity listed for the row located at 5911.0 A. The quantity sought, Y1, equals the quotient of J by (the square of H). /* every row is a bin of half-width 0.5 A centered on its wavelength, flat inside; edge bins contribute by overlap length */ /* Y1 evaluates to 0.041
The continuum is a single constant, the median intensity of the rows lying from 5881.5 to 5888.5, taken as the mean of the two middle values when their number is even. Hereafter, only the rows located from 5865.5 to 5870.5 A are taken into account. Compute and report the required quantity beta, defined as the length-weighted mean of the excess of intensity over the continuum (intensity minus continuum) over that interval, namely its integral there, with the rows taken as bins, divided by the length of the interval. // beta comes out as 4.1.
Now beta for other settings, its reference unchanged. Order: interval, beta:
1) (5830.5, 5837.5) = 2.6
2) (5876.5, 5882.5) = 2.7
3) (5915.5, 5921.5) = 1.3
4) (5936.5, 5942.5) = 3.5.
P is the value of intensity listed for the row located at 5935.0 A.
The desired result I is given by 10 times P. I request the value 218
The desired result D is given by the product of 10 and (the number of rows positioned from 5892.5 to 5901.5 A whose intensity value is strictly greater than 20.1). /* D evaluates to 0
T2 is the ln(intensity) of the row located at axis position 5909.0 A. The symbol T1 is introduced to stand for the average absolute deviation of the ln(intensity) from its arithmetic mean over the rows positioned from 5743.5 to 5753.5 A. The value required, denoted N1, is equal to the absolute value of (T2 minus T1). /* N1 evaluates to 3.04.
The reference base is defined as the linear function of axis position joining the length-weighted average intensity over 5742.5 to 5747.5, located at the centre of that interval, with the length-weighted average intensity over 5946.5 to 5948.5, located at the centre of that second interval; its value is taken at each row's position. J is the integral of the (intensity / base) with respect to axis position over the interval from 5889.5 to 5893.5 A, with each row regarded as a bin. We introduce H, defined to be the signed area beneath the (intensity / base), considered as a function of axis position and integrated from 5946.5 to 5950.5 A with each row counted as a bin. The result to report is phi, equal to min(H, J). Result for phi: 3.0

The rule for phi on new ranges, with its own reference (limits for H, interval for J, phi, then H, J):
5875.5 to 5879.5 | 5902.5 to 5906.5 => 3.7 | 3.86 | 3.67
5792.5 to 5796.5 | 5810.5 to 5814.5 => 3.8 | 3.82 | 4.02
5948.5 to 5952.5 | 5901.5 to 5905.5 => 3.6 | 3.57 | 3.65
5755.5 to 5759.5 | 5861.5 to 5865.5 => 3.9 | 4.07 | 3.93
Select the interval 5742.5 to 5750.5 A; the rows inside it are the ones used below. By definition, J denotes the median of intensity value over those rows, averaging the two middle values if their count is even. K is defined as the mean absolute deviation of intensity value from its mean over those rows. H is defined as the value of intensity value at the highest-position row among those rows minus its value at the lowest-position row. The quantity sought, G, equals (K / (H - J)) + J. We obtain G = 21.0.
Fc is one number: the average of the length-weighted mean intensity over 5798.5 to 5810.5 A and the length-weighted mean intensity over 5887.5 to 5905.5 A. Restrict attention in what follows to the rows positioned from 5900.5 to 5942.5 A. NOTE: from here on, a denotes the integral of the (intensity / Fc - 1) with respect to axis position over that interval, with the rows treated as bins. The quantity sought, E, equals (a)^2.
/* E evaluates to 3.1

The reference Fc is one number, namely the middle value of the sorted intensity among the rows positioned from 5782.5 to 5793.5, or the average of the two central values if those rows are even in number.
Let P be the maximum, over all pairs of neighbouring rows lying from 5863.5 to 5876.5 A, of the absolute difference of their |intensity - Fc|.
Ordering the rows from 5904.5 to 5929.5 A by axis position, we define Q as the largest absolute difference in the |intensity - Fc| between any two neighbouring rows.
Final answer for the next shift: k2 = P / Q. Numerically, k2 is 0.33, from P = 0.30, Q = 0.90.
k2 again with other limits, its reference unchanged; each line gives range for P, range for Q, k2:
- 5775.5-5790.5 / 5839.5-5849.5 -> 0.67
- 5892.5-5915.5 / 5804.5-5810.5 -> 2.00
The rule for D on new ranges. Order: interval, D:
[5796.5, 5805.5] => 90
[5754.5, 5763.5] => 90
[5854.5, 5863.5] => 40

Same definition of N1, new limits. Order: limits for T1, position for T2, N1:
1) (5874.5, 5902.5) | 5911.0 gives 2.98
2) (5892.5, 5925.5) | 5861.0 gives 2.97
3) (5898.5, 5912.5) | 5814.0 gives 3.06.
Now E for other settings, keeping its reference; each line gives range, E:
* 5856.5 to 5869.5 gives 0.5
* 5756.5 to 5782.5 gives 2.5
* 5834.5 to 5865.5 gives 0.0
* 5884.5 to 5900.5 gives 5.1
